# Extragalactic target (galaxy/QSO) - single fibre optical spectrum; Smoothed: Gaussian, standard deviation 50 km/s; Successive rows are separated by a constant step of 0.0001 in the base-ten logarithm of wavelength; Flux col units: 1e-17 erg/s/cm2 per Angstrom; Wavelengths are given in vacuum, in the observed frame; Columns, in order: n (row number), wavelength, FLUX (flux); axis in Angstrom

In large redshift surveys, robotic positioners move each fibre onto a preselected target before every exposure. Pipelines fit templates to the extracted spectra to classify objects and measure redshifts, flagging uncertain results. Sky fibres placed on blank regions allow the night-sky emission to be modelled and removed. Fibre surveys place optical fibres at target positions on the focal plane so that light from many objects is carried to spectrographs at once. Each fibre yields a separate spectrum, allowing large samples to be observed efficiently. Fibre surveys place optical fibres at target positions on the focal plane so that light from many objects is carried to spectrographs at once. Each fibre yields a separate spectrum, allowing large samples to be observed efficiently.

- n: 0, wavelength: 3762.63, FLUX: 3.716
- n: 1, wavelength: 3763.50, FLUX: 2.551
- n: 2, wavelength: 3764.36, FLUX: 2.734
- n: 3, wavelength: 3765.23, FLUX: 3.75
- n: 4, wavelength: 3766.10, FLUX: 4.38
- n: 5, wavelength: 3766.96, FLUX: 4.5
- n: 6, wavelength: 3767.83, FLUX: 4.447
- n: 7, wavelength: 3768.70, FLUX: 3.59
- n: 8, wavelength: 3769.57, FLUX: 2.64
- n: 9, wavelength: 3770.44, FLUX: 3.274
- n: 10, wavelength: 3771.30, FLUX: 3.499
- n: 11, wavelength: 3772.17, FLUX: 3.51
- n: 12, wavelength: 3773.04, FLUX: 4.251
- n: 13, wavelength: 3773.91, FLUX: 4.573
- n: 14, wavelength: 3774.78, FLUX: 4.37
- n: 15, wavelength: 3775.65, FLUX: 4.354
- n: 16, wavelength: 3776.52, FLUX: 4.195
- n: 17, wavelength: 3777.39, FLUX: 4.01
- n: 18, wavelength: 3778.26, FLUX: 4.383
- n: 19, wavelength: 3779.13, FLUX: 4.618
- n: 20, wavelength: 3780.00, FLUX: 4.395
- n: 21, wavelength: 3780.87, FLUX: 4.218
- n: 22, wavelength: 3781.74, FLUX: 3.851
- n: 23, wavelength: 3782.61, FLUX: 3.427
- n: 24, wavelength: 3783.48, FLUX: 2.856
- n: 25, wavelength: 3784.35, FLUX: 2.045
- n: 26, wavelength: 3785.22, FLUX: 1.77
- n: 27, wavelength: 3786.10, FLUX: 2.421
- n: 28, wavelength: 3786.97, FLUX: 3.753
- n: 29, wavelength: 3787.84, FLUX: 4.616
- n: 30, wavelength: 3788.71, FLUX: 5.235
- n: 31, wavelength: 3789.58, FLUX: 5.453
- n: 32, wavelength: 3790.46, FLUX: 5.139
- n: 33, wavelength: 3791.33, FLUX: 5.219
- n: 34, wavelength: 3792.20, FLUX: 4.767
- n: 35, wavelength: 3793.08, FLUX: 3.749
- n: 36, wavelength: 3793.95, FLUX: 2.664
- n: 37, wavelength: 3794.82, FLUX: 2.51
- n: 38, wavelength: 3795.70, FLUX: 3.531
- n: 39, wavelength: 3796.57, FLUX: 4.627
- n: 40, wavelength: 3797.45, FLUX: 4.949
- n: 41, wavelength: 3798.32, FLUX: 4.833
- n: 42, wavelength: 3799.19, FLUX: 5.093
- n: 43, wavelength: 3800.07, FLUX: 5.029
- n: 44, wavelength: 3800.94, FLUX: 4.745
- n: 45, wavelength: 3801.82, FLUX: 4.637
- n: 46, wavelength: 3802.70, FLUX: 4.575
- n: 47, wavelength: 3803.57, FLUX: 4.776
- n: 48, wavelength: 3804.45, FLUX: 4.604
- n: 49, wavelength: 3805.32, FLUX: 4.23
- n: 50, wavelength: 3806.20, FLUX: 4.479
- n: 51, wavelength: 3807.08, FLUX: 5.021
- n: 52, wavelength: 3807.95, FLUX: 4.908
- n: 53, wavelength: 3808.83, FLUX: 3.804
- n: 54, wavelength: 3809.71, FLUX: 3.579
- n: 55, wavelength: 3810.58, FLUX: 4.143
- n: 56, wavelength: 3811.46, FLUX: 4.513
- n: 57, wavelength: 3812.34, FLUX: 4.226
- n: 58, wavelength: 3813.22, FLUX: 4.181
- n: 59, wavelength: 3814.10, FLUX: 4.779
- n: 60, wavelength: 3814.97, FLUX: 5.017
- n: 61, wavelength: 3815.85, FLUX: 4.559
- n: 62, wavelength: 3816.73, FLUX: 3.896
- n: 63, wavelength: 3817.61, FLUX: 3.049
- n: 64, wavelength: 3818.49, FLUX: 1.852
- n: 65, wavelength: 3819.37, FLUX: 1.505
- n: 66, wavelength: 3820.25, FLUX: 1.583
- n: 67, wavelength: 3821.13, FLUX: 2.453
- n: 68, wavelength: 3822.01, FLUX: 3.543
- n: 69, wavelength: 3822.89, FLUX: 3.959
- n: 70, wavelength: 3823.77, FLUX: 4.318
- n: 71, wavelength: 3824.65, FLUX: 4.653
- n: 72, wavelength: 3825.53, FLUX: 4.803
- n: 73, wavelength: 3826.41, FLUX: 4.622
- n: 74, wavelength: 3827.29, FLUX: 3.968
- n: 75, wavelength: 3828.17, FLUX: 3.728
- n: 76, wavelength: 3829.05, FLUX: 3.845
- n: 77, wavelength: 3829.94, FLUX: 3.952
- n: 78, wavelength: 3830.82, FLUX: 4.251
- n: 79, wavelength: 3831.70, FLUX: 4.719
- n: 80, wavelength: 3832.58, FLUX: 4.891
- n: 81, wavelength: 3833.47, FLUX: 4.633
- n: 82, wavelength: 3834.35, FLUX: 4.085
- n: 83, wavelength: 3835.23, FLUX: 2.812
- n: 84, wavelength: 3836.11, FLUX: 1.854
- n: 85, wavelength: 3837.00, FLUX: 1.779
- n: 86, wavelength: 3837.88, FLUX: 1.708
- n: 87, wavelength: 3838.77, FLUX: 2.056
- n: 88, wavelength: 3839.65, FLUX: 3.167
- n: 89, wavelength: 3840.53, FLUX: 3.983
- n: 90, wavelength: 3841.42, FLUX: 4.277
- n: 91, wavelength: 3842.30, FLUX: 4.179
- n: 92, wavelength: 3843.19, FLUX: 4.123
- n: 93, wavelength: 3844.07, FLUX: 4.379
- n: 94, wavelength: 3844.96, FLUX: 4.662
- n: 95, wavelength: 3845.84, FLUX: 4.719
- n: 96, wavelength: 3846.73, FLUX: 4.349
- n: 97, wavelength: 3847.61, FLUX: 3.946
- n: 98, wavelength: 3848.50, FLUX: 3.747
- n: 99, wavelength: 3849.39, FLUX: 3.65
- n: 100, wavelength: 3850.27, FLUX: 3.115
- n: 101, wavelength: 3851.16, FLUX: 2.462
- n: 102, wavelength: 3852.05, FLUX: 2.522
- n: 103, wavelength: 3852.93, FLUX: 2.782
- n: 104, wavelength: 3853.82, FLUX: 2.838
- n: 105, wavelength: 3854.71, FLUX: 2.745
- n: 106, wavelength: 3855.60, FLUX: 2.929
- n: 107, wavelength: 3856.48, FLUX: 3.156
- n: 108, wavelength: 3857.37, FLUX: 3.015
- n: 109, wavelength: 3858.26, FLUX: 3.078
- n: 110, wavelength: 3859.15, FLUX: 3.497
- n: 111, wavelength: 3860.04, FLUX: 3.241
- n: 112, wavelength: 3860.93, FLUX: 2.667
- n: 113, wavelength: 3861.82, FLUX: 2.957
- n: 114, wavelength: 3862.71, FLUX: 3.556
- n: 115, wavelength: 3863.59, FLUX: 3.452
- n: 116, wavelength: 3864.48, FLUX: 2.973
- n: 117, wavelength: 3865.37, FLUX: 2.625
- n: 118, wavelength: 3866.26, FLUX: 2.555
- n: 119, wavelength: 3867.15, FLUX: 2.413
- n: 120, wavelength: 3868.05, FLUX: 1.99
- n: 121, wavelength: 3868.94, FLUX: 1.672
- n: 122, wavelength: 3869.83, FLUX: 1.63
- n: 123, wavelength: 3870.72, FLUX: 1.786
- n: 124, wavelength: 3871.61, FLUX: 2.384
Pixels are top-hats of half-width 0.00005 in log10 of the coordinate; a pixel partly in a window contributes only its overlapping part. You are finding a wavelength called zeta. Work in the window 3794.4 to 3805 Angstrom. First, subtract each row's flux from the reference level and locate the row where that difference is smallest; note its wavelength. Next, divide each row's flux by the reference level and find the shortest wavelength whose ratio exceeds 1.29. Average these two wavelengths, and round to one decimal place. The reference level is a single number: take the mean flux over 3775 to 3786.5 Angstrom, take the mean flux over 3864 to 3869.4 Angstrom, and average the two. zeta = 3797.9 Angstrom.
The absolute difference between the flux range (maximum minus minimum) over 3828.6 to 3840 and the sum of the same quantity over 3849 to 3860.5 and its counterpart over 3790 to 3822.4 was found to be 1.7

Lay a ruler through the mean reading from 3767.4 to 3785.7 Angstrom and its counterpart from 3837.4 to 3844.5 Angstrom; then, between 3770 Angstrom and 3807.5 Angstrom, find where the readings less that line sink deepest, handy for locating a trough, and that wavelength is 3785.22 Angstrom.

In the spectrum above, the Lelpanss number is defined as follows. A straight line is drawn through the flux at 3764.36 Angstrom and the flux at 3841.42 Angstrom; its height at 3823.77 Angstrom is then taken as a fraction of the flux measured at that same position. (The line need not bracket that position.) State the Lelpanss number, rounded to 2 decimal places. 0.91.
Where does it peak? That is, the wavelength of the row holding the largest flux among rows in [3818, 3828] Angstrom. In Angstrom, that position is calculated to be 3825.53 Angstrom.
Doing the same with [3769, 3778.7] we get 3773.91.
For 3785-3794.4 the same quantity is 3789.58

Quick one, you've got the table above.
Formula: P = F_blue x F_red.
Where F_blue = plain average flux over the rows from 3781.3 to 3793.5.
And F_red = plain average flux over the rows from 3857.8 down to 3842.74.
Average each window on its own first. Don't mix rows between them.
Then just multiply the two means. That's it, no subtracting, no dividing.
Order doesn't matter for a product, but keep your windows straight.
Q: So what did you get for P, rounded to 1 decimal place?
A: 13.5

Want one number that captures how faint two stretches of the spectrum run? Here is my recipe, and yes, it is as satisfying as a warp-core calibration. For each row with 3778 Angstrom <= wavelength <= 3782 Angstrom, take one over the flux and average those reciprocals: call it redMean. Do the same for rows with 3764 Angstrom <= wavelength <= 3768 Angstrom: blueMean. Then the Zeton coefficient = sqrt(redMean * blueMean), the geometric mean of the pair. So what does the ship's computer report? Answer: 0.247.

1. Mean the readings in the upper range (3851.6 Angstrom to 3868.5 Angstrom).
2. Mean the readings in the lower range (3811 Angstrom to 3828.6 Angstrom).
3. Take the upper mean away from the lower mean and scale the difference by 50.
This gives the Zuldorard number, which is 43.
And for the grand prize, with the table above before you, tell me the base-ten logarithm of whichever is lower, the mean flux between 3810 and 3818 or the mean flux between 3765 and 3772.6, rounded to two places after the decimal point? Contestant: 0.57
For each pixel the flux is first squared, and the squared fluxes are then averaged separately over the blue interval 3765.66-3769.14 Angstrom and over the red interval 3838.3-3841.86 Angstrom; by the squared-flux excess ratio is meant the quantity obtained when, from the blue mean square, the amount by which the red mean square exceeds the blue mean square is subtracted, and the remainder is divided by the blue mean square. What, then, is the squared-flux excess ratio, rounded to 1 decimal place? 1.3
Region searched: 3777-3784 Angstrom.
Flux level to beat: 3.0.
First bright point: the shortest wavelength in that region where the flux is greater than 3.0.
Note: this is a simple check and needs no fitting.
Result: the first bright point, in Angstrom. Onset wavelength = 3777.39 Angstrom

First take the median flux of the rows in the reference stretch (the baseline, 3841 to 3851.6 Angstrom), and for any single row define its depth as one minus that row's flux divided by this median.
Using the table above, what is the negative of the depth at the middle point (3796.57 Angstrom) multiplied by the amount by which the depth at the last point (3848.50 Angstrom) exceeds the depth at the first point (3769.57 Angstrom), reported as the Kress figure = -0.031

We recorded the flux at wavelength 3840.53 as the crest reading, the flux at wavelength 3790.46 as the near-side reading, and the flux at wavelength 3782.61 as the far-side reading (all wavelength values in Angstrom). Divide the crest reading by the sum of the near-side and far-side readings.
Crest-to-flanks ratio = 0.46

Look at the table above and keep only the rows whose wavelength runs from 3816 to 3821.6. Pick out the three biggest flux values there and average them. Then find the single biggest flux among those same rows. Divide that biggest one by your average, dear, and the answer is 1.24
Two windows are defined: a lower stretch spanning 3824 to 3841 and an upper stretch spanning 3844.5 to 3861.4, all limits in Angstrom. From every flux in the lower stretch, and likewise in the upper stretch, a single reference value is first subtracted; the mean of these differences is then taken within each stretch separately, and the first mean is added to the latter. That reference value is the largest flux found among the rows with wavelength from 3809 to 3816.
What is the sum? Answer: -3.05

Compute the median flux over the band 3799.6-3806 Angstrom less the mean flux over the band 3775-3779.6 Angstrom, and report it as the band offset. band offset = 0.32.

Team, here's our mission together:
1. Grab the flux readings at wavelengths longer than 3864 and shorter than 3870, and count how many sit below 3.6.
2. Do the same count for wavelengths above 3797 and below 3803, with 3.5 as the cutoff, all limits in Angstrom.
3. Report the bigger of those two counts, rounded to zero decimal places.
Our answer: 7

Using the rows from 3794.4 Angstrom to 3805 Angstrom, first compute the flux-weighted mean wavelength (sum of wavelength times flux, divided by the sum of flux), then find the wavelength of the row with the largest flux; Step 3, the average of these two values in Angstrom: 3799.5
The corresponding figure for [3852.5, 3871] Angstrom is 3861.9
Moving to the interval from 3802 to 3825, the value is 3810.0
